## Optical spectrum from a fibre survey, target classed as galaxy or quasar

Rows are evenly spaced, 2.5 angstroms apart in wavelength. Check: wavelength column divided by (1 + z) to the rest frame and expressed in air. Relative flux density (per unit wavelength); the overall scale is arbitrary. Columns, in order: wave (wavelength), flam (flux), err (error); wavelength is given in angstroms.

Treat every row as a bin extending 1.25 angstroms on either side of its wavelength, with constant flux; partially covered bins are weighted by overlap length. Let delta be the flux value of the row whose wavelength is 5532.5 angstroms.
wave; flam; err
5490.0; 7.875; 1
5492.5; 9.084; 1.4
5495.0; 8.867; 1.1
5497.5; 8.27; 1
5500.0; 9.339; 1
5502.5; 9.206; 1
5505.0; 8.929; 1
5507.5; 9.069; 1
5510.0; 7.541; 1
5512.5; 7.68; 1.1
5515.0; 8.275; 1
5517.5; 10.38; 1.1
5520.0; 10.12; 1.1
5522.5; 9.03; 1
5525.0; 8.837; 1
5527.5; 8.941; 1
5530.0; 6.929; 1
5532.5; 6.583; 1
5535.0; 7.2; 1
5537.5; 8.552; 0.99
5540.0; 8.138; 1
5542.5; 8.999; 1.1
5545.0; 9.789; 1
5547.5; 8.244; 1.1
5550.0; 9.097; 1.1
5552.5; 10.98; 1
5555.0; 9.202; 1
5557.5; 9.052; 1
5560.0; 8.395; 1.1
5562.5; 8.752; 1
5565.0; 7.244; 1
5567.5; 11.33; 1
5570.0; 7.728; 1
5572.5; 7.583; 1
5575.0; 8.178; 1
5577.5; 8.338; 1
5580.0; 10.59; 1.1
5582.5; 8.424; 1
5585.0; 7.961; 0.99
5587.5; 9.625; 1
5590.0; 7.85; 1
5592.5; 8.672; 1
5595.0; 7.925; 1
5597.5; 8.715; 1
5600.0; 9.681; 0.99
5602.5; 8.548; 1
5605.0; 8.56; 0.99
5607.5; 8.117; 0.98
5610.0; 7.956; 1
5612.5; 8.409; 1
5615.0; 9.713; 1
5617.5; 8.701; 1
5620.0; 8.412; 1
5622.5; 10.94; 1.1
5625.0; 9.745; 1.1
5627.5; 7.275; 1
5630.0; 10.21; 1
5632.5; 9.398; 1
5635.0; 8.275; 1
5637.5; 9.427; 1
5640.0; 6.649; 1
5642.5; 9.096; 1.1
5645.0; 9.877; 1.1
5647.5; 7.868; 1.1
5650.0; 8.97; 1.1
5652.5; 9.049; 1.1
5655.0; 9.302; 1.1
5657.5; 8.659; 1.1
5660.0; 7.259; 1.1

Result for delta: 6.583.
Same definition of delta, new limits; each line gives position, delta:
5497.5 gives 8.27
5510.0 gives 7.541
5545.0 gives 9.789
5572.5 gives 7.583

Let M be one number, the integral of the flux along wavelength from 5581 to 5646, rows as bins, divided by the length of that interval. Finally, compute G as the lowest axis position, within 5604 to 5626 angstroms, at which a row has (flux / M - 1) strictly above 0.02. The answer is 5615.0 angstroms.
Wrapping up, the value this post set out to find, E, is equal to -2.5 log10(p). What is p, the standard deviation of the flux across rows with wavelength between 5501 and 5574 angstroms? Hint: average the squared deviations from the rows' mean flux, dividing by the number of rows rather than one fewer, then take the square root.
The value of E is -0.13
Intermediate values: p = 1.13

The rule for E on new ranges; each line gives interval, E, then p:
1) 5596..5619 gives 0.59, 0.58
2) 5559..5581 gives -0.29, 1.30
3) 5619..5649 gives -0.20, 1.21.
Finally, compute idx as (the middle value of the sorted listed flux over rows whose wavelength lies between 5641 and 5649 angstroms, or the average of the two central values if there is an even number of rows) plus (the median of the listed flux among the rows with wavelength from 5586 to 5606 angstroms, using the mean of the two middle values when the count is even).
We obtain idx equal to 17.71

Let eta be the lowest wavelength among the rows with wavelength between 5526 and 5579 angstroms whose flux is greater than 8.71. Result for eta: 5527.5 angstroms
